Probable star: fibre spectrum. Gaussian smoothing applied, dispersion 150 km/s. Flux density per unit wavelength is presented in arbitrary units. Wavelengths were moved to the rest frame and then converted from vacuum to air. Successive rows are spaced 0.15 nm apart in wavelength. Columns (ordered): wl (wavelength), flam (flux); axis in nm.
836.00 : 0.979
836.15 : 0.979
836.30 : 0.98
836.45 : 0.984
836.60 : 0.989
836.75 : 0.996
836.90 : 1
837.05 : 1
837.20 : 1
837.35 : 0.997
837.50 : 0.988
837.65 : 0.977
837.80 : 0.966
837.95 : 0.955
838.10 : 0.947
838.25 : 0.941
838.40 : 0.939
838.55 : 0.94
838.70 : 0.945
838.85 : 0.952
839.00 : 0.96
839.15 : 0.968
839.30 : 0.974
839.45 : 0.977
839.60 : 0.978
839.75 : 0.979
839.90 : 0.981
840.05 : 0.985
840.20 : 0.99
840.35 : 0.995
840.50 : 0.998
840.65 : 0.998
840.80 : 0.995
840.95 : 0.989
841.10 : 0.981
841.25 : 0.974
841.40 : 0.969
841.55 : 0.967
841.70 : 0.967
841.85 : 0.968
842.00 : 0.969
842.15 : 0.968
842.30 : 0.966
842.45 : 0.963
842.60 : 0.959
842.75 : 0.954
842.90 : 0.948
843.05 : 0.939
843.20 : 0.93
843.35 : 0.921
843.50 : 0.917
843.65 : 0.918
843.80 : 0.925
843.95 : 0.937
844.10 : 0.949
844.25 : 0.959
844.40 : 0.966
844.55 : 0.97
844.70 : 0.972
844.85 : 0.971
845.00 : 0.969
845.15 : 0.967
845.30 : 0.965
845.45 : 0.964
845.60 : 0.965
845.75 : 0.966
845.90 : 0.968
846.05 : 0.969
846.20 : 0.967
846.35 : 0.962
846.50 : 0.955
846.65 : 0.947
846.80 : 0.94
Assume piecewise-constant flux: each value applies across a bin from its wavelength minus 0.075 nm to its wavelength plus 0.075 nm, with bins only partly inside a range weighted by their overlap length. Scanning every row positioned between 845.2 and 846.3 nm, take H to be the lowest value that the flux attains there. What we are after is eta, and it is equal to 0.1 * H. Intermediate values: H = 0.964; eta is 0.0964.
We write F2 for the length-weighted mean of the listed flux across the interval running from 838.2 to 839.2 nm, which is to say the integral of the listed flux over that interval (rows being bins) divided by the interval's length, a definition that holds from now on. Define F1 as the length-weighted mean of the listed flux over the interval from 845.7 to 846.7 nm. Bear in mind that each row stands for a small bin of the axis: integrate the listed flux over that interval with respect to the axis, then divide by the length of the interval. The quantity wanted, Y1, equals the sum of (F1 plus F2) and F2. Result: 2.86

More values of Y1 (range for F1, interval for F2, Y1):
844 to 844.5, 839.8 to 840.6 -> 2.94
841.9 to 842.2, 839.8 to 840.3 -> 2.94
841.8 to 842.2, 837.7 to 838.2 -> 2.88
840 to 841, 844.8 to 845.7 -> 2.93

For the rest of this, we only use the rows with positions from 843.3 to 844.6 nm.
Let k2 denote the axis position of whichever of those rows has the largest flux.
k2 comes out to 844.55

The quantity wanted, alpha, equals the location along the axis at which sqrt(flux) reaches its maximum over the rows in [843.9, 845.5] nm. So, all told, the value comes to 844.70 nm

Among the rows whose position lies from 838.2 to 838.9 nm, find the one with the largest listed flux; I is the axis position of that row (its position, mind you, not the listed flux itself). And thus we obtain 838.85 nm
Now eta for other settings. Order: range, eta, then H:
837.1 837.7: 0.0977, 0.977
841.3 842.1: 0.0967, 0.967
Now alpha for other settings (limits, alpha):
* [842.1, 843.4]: 842.15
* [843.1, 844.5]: 844.40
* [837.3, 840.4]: 837.35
